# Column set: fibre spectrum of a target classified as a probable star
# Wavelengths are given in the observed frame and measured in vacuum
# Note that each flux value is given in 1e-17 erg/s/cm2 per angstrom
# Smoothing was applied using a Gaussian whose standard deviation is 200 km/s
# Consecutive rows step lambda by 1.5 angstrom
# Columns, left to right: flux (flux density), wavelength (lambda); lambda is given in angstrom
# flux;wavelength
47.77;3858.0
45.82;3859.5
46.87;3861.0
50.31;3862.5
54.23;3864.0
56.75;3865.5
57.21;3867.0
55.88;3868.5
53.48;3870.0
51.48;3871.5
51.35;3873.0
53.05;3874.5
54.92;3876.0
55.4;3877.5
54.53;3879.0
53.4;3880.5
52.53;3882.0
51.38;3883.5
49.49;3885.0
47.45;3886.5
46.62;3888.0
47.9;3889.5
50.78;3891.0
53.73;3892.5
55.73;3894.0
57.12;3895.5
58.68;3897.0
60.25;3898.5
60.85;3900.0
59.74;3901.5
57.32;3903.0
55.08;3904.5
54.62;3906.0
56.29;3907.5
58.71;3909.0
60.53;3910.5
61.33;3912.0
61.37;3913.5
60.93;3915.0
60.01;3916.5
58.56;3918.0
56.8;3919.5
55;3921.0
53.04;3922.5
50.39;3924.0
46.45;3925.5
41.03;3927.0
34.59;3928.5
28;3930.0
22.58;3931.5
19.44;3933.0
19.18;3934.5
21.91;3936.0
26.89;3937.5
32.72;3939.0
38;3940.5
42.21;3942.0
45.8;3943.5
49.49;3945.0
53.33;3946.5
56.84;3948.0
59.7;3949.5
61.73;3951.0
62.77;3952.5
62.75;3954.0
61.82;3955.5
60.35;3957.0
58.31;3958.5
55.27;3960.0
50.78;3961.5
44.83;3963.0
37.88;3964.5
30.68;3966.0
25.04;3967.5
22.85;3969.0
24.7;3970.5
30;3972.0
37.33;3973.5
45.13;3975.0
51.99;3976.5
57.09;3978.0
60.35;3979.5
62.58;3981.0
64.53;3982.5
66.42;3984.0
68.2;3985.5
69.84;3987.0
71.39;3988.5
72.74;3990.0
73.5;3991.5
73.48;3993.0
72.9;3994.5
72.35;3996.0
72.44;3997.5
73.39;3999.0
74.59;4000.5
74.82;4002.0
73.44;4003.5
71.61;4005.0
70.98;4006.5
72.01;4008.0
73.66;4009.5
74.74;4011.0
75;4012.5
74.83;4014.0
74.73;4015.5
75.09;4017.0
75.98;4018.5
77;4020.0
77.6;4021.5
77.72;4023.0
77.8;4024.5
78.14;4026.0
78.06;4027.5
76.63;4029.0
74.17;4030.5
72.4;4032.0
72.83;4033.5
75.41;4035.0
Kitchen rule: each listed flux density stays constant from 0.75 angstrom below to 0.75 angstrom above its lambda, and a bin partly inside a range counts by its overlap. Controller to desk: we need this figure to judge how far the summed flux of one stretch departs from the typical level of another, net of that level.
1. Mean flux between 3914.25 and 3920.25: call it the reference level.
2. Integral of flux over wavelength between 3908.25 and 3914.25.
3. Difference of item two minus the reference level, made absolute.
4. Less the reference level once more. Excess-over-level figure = 245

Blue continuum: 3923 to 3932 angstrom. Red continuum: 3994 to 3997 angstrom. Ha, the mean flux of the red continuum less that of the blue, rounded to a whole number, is 35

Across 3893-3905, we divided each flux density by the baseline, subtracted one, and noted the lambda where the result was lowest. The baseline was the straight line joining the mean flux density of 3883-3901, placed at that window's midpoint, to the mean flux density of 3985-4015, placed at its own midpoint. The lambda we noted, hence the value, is 3904.5 angstrom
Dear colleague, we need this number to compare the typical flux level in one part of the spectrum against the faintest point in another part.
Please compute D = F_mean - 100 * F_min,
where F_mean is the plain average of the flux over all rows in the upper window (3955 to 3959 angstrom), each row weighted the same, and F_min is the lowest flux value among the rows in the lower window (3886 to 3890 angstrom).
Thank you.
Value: -4602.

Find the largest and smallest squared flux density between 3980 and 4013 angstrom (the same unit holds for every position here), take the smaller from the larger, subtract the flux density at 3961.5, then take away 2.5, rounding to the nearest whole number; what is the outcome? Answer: 1655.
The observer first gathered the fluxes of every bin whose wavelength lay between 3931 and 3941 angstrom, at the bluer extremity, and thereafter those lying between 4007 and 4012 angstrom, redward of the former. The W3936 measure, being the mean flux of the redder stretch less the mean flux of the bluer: 48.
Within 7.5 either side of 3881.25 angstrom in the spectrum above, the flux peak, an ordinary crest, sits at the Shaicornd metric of 3877.5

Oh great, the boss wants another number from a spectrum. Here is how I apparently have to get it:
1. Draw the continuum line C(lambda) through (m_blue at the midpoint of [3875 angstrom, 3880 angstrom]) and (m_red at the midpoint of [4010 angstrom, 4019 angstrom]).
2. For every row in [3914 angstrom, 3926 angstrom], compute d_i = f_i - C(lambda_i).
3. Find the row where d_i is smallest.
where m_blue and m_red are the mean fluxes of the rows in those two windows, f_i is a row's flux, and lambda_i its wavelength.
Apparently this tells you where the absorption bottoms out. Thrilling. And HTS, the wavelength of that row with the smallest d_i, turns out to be 3925.5 angstrom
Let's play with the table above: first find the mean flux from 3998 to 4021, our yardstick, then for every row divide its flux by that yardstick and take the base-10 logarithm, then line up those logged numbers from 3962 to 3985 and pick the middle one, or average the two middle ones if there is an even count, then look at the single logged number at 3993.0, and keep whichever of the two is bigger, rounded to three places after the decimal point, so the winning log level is -0.004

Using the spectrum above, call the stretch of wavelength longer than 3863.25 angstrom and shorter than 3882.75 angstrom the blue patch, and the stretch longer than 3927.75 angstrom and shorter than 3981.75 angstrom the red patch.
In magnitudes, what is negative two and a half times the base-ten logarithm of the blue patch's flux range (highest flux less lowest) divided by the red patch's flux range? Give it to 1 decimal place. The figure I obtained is 2.2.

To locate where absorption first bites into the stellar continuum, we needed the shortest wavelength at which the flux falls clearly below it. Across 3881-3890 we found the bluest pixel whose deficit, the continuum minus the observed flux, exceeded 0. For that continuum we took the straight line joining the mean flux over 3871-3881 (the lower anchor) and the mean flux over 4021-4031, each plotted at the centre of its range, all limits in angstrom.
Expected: 3882.0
